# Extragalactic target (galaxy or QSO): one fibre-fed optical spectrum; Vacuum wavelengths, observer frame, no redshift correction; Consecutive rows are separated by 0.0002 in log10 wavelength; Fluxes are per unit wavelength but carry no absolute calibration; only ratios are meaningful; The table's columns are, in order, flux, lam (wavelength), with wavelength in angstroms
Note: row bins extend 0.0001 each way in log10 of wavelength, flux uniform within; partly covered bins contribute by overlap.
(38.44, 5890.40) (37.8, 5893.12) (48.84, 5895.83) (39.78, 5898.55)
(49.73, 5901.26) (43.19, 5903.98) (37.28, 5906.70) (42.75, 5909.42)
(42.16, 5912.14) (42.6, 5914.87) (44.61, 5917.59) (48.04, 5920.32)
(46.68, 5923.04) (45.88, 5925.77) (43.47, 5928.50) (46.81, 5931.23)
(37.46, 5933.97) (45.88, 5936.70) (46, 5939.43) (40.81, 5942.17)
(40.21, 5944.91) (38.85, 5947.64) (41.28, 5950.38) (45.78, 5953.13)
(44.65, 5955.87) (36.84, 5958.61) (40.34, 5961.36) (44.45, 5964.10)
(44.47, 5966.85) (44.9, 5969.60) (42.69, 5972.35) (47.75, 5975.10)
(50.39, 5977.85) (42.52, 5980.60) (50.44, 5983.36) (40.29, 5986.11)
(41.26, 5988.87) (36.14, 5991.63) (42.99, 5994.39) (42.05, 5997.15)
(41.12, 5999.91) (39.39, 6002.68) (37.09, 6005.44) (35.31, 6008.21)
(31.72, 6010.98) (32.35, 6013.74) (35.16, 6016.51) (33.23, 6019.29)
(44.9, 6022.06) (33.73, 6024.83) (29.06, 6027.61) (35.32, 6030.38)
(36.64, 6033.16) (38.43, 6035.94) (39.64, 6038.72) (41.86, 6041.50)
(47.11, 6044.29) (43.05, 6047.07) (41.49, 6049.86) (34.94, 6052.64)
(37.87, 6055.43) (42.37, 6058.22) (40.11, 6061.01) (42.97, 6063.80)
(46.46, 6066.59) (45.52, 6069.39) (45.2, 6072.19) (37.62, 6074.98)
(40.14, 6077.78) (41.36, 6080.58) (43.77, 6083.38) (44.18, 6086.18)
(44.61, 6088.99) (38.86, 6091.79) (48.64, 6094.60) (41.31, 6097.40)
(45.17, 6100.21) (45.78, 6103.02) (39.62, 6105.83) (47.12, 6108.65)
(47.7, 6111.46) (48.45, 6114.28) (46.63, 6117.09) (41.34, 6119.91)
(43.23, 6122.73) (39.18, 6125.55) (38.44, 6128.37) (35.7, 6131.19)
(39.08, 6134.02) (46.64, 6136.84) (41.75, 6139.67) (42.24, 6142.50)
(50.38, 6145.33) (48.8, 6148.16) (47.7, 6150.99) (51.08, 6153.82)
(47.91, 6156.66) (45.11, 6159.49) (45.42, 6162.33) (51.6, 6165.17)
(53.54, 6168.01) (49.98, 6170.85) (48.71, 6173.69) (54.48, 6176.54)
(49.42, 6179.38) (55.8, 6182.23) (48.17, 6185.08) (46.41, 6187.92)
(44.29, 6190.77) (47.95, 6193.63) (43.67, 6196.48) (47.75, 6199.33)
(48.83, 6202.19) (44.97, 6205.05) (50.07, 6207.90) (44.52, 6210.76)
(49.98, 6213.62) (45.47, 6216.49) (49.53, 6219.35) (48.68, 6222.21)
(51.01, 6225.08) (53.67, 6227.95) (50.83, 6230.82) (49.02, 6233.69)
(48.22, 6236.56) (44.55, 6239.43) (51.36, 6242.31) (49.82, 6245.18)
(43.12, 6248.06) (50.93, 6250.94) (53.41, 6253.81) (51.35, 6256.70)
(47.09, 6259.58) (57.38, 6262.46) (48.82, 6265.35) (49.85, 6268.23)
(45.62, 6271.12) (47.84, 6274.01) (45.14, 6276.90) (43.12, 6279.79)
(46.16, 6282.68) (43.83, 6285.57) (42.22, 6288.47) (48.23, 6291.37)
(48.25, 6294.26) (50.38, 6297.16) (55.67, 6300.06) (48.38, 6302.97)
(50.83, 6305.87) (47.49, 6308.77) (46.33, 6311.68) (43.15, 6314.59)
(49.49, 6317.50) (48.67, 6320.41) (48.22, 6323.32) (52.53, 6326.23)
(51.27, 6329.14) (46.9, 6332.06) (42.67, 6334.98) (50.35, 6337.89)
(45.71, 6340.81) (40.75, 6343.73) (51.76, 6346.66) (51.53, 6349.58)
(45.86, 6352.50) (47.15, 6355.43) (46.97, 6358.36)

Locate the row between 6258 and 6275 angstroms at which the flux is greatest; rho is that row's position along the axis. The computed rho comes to 6262.46 angstroms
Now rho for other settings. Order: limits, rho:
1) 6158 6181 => 6176.54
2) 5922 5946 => 5931.23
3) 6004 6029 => 6022.06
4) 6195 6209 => 6207.90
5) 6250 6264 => 6262.46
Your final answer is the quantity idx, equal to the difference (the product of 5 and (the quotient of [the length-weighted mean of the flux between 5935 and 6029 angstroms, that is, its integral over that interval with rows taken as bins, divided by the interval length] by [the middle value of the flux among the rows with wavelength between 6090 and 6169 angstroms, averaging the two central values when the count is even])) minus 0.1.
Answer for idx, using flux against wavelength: 4.4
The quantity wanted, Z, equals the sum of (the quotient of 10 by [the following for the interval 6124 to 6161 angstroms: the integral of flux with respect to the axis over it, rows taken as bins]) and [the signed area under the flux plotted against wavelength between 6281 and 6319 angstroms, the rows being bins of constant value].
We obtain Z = 1812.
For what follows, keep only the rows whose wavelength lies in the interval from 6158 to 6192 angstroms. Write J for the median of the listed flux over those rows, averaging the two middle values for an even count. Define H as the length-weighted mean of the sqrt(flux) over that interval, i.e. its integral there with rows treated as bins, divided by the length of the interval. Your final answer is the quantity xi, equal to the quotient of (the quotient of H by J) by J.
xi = 0.0029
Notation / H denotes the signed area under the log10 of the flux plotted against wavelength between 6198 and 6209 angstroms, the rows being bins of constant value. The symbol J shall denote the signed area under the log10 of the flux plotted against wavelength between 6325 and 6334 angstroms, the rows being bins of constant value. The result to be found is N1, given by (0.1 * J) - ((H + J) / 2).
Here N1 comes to -15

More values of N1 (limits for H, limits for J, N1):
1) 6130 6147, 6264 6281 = -25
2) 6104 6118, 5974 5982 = -17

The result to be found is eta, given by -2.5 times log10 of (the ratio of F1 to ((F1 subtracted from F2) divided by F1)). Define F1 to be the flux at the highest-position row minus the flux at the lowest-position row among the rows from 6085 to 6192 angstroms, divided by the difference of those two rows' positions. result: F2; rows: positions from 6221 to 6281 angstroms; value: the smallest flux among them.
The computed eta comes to 19.0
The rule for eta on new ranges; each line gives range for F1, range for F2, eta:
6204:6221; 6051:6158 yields 6.3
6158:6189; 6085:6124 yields 10.7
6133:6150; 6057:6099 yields 4.7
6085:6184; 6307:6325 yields 8.7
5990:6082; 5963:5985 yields 10.2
